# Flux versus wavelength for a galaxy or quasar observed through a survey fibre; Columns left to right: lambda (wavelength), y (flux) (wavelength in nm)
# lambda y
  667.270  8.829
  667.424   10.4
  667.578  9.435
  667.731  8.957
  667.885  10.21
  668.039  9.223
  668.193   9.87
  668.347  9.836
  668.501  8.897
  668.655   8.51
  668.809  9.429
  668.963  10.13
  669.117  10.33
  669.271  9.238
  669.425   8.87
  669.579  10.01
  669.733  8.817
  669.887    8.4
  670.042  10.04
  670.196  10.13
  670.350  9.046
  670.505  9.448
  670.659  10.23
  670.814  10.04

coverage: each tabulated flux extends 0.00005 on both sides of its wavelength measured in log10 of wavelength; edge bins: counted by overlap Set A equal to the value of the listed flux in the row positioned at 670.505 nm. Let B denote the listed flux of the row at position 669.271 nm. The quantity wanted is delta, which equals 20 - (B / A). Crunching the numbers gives 19.0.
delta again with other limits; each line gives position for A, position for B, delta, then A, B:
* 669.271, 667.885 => 18.9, 9.238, 10.21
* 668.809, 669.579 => 18.9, 9.429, 10.01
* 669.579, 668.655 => 19.1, 10.01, 8.51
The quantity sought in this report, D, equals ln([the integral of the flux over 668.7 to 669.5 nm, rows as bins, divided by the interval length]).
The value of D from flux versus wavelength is 2.26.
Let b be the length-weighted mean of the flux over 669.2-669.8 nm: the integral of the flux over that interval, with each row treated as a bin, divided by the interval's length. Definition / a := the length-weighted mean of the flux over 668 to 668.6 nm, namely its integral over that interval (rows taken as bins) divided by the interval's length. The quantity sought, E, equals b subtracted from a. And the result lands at 0.18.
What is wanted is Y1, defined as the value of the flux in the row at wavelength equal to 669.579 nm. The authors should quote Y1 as 10.01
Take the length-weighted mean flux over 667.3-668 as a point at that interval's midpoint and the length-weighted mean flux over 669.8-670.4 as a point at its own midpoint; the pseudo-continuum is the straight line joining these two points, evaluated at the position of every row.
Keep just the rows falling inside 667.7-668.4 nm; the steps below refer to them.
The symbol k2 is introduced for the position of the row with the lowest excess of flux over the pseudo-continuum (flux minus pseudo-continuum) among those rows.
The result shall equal 667.731 nm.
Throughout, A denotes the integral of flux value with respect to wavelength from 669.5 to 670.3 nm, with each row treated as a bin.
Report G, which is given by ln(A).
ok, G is 2.02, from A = 7.6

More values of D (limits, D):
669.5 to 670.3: 2.25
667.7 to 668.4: 2.27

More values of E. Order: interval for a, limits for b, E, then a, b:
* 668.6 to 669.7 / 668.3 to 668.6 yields 0.25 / 9.50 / 9.25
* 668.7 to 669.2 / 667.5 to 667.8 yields 0.65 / 9.86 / 9.22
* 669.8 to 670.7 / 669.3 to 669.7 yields 0.15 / 9.51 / 9.36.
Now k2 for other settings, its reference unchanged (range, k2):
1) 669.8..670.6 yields 669.887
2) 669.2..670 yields 669.887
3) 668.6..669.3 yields 668.655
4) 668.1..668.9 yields 668.655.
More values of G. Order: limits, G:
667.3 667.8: 1.56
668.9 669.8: 2.15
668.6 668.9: 1.00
